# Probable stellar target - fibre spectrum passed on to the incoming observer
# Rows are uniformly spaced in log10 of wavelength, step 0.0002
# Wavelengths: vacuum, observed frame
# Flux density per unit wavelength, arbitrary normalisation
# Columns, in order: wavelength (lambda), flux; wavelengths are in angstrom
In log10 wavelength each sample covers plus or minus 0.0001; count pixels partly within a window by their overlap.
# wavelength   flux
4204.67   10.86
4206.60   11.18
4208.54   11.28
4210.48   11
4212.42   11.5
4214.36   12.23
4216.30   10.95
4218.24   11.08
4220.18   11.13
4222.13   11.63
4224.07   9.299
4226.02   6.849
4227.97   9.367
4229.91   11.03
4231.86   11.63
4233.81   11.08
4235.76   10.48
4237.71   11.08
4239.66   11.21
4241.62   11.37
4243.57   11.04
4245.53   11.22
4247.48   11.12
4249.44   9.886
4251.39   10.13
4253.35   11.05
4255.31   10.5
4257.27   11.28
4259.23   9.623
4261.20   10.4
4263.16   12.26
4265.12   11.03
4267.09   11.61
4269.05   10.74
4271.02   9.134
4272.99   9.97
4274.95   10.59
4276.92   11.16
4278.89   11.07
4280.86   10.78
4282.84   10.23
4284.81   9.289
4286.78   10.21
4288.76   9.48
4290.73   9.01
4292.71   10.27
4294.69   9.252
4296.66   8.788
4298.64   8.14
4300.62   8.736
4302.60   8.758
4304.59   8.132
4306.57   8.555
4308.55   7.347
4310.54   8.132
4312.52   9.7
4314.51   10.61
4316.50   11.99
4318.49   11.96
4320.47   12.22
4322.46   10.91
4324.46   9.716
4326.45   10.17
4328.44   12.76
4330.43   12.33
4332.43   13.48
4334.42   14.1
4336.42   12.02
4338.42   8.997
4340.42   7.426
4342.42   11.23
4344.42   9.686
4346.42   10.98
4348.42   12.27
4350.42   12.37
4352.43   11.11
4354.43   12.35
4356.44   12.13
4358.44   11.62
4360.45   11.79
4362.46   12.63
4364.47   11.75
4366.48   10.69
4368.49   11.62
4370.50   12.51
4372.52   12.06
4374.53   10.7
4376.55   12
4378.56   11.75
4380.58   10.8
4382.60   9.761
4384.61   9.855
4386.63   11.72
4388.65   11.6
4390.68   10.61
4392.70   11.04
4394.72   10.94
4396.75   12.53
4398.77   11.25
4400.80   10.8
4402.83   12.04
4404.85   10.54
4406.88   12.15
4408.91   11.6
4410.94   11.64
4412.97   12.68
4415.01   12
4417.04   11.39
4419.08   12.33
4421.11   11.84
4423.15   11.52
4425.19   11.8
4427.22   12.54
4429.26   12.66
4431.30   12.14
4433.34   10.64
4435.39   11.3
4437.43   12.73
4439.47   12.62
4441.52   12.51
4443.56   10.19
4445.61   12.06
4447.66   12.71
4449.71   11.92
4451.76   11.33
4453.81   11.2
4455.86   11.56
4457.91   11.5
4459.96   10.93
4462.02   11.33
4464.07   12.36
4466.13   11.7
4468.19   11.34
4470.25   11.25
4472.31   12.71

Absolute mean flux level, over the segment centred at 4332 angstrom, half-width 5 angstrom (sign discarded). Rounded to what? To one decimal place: 12.9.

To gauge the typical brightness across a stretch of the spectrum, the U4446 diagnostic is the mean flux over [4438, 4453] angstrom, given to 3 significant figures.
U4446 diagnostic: 11.9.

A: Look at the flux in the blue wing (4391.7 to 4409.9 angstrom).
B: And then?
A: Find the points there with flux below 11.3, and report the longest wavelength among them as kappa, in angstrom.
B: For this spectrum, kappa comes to 4404.85 angstrom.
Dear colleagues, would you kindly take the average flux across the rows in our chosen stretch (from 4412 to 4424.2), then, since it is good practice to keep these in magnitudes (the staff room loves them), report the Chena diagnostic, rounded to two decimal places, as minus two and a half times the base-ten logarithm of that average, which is -2.69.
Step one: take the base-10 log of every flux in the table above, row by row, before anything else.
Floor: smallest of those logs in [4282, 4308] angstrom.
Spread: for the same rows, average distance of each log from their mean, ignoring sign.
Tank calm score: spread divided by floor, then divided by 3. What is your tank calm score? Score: 0.010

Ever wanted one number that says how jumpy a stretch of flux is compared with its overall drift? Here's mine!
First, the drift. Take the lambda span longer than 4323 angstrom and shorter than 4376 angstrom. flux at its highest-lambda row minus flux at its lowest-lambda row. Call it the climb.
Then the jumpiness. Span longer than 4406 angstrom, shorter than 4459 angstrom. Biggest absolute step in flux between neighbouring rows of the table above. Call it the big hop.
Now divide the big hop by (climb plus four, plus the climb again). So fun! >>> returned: 0.4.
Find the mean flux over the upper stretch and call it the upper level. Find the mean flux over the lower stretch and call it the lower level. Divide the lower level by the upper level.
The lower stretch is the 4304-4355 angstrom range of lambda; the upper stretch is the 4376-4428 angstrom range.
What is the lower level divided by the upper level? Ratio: 0.94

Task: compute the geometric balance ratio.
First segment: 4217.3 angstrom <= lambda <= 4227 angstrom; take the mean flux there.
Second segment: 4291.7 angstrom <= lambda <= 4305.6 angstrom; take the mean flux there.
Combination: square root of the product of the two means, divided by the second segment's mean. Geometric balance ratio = 1.06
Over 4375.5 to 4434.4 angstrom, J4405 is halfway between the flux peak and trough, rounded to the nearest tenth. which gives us 11.2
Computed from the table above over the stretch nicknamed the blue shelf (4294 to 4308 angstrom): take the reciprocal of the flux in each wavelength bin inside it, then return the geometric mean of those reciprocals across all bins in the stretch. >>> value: 0.116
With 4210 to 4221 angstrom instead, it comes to 0.088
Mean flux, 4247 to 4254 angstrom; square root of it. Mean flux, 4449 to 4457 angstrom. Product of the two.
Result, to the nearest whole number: 37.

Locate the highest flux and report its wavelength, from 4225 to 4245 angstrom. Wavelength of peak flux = 4231.86 angstrom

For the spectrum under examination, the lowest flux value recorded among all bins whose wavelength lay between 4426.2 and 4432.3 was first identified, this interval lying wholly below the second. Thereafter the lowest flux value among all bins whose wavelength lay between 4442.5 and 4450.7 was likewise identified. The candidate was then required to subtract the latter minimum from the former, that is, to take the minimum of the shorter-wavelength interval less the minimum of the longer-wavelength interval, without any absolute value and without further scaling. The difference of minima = 2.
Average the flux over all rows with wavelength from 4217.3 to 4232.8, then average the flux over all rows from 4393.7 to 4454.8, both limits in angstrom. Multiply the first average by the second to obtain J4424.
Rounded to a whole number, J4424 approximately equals 121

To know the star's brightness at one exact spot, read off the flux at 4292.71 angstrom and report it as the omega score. 10.27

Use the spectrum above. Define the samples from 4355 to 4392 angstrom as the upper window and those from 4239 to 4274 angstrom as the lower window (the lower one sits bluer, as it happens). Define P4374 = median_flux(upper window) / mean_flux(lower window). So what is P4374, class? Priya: 1.09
